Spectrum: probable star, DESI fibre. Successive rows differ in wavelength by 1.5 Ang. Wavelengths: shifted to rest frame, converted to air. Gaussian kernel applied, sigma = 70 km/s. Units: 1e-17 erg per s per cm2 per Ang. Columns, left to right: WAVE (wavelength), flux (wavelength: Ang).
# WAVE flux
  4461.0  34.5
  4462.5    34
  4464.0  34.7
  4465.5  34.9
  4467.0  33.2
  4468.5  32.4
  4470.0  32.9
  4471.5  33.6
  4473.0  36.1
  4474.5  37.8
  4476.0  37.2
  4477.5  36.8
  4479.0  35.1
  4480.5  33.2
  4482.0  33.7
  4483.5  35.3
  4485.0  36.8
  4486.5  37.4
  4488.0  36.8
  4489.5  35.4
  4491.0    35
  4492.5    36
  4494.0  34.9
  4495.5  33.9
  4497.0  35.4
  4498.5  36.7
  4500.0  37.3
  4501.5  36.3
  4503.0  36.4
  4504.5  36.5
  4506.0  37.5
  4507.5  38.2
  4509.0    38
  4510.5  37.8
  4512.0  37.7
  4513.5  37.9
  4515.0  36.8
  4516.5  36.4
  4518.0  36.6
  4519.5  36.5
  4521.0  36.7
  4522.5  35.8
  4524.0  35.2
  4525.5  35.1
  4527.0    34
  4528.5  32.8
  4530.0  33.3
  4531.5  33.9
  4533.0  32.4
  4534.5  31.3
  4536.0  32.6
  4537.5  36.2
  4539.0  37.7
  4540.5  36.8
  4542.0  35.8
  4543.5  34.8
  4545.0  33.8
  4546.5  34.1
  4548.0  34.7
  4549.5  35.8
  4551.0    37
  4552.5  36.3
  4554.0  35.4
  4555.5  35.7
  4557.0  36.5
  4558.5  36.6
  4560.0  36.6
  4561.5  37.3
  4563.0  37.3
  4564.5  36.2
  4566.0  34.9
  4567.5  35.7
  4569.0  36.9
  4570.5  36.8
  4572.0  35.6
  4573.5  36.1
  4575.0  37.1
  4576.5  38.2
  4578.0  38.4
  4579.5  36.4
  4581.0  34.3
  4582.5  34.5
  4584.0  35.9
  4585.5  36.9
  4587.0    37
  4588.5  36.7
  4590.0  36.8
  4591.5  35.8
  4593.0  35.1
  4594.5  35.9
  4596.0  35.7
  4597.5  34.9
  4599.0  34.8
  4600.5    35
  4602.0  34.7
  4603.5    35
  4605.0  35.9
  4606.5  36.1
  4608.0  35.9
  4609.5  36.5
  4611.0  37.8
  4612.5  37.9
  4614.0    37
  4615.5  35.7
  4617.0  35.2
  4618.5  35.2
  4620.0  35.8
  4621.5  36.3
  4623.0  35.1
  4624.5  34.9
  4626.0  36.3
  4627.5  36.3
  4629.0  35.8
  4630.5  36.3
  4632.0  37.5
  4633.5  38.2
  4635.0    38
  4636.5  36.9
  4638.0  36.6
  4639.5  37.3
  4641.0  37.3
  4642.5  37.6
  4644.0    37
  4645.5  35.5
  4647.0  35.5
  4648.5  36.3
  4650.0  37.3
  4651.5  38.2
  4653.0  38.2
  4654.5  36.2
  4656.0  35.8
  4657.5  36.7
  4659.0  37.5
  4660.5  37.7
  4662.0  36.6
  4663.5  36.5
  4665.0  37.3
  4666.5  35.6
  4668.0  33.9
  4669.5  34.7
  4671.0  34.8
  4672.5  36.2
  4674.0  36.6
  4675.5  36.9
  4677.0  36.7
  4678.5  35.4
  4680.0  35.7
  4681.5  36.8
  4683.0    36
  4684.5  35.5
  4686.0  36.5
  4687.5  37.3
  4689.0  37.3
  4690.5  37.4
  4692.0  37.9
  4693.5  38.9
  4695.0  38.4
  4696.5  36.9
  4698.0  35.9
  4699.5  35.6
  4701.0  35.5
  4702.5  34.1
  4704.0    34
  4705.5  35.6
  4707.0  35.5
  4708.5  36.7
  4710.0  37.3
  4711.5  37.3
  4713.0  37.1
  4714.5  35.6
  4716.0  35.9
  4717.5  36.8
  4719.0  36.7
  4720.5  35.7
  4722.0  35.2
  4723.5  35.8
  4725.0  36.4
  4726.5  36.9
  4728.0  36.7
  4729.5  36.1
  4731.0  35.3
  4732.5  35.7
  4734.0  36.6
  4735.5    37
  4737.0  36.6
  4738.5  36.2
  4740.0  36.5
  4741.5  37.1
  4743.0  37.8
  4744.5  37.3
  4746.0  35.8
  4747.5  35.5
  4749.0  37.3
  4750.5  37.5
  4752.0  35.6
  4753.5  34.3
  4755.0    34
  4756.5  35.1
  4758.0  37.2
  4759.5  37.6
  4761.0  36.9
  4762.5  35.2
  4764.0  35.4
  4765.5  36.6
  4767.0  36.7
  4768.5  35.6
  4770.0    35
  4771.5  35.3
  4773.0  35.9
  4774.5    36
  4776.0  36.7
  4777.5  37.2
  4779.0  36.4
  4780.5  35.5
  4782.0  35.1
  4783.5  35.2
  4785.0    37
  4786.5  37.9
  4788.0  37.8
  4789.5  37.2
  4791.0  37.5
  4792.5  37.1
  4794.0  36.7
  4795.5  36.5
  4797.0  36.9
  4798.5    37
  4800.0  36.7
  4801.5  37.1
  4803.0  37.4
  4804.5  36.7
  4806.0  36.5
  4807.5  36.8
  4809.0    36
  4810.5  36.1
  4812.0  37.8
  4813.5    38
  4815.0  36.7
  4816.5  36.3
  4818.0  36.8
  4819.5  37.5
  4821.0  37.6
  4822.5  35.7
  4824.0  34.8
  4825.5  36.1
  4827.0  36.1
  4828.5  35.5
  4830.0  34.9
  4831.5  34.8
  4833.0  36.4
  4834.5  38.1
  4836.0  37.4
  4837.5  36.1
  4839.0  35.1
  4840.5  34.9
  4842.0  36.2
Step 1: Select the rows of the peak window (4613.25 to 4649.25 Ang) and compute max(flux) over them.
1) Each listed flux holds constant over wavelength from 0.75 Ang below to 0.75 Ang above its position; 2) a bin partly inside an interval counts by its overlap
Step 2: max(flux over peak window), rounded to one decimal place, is 38.2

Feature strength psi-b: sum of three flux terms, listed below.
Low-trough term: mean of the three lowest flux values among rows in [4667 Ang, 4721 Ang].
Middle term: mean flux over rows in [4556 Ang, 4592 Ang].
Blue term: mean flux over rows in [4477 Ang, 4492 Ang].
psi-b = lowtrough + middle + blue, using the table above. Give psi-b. 106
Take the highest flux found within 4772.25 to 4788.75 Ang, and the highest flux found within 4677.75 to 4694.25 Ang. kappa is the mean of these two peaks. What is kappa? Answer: 38.4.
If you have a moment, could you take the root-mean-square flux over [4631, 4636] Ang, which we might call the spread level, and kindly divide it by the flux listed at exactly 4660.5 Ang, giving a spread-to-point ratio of 1.01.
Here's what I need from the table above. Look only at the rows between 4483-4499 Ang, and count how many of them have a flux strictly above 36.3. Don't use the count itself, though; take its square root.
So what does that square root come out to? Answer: 2.00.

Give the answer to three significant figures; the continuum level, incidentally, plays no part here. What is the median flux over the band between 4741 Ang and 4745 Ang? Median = 37.3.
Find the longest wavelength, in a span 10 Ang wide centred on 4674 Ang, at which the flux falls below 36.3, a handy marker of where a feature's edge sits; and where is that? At 4678.5 Ang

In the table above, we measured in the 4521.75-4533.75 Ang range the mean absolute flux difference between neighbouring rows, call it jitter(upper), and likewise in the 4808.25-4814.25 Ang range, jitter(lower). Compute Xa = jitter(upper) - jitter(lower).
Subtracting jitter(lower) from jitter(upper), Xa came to 0.1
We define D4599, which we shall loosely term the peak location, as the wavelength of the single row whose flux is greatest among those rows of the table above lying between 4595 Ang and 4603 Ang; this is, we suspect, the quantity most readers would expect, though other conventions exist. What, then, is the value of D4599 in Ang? 4596.0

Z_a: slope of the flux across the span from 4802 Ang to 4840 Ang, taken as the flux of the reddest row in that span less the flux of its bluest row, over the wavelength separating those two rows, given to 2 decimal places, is -0.06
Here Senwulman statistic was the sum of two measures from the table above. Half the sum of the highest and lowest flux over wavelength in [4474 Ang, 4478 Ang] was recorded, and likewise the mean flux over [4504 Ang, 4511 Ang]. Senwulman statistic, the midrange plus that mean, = 74.9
